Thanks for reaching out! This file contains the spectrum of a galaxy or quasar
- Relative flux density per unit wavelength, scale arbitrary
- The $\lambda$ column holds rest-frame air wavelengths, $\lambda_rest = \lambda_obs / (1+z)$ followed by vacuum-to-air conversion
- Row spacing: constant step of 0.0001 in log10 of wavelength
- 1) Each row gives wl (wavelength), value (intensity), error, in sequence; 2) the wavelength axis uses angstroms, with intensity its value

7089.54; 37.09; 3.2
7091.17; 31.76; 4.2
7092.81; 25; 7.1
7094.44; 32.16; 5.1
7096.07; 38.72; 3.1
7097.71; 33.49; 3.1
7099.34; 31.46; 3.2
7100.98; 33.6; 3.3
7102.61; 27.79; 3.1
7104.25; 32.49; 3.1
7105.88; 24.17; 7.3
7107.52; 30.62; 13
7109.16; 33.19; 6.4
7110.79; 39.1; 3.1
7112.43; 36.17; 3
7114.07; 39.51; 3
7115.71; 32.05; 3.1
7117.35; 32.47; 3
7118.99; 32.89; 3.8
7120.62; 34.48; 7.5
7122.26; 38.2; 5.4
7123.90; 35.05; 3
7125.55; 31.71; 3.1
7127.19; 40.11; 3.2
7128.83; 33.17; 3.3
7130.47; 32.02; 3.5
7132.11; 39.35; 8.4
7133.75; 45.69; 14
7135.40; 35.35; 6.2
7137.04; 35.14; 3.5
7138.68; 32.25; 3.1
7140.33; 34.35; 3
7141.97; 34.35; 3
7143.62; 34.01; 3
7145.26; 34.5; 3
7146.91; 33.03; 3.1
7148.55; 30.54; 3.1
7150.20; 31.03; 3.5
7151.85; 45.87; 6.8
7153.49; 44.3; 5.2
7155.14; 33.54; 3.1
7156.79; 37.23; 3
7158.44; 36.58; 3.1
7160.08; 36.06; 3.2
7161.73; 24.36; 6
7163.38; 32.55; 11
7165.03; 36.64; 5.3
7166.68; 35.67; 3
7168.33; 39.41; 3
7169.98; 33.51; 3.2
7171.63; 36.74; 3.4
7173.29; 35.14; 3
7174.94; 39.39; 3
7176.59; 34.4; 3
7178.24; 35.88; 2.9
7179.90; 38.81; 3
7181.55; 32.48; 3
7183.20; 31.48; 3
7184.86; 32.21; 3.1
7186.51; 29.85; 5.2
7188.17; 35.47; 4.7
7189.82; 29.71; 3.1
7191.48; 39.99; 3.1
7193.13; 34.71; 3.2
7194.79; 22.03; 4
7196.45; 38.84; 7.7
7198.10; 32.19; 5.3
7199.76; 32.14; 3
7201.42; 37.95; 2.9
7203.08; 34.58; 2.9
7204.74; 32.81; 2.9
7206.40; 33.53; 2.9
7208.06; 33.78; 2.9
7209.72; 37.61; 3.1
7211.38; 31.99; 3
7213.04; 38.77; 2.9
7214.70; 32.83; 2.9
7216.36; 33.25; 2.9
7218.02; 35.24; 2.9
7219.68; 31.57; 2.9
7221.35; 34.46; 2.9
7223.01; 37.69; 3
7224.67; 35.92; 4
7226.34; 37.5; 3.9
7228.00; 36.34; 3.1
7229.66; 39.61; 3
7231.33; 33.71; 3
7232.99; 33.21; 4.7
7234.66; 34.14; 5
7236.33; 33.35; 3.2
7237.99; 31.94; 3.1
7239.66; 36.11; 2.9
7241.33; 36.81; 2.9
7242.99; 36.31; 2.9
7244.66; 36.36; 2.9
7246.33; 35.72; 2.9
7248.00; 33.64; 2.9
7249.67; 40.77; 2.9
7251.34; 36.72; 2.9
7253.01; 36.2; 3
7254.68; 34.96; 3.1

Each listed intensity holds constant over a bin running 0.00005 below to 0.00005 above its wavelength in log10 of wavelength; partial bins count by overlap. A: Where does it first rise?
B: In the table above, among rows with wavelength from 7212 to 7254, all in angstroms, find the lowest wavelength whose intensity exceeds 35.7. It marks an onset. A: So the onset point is 7213.04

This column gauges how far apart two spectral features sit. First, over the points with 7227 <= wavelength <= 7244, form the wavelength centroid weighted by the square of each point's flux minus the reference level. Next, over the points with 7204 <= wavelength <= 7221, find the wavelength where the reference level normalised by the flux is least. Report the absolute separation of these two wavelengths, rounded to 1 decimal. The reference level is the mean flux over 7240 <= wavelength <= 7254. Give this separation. 21.6 angstroms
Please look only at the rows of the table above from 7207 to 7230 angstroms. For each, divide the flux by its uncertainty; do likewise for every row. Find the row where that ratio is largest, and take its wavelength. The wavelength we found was 7213.04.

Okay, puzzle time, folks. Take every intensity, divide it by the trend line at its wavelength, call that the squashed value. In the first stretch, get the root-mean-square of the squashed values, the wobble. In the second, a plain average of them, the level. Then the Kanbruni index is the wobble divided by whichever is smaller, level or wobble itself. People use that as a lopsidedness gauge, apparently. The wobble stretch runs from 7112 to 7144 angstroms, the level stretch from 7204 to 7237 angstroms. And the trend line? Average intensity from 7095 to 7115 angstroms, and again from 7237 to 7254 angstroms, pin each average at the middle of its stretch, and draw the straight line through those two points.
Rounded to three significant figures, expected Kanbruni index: 1.07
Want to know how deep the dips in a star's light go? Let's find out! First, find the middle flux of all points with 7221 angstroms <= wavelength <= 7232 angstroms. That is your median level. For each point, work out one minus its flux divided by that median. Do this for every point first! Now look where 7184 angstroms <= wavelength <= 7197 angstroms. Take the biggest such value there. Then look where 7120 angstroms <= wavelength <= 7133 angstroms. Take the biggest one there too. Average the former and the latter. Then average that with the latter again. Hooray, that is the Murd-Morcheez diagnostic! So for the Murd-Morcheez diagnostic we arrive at 0.19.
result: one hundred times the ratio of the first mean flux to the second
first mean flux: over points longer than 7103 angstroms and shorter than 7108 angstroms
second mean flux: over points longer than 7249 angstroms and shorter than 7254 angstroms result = 77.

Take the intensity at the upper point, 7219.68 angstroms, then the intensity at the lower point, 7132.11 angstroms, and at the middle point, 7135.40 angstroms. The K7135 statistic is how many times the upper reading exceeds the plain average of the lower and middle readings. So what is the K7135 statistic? 0.85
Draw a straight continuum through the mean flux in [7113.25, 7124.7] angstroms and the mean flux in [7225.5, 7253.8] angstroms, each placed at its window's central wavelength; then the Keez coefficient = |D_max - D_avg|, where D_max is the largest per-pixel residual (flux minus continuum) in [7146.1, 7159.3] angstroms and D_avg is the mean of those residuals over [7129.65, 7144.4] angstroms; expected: 9.9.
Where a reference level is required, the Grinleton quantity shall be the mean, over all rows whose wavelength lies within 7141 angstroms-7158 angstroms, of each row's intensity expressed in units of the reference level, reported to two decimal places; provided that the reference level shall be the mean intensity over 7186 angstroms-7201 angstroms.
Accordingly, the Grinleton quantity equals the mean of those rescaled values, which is 1.09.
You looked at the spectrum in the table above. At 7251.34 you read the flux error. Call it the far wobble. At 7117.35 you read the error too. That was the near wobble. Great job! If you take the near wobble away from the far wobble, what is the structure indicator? -0.10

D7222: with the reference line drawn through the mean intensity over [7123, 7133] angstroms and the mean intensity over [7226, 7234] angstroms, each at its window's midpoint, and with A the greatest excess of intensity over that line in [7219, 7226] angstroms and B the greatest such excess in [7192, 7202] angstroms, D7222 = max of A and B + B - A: 4.4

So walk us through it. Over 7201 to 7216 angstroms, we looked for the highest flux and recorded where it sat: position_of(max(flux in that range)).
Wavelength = 7213.04 angstroms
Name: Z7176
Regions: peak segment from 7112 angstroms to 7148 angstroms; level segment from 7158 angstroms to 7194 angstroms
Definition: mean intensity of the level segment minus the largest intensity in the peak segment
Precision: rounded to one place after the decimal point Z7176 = -11.1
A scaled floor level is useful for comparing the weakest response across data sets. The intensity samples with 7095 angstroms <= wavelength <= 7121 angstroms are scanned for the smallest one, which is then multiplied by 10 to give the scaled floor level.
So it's 242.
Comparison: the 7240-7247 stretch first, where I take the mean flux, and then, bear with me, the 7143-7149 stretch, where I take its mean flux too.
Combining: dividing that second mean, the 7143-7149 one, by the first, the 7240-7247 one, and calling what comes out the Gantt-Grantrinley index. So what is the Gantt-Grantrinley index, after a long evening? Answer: 0.91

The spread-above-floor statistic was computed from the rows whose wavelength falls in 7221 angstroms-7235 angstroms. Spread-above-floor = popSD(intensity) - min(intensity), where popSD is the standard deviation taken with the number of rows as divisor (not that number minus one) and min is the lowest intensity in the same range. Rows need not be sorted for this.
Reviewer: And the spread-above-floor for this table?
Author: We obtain -31.2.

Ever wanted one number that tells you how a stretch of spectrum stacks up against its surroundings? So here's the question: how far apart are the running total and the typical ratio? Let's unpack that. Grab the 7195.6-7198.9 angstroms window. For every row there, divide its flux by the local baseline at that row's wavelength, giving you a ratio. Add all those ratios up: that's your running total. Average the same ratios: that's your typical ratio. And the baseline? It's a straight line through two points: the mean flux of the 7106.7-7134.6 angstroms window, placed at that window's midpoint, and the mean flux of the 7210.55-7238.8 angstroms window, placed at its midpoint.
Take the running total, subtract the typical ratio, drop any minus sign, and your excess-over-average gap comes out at 1.01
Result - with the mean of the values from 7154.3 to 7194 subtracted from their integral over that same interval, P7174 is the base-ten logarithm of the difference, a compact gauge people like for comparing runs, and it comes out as 3.13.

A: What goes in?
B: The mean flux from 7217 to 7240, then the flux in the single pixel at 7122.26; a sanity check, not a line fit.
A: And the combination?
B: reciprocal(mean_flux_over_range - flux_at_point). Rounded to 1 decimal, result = -0.3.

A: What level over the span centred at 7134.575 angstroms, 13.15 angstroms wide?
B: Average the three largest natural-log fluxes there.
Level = 3.69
